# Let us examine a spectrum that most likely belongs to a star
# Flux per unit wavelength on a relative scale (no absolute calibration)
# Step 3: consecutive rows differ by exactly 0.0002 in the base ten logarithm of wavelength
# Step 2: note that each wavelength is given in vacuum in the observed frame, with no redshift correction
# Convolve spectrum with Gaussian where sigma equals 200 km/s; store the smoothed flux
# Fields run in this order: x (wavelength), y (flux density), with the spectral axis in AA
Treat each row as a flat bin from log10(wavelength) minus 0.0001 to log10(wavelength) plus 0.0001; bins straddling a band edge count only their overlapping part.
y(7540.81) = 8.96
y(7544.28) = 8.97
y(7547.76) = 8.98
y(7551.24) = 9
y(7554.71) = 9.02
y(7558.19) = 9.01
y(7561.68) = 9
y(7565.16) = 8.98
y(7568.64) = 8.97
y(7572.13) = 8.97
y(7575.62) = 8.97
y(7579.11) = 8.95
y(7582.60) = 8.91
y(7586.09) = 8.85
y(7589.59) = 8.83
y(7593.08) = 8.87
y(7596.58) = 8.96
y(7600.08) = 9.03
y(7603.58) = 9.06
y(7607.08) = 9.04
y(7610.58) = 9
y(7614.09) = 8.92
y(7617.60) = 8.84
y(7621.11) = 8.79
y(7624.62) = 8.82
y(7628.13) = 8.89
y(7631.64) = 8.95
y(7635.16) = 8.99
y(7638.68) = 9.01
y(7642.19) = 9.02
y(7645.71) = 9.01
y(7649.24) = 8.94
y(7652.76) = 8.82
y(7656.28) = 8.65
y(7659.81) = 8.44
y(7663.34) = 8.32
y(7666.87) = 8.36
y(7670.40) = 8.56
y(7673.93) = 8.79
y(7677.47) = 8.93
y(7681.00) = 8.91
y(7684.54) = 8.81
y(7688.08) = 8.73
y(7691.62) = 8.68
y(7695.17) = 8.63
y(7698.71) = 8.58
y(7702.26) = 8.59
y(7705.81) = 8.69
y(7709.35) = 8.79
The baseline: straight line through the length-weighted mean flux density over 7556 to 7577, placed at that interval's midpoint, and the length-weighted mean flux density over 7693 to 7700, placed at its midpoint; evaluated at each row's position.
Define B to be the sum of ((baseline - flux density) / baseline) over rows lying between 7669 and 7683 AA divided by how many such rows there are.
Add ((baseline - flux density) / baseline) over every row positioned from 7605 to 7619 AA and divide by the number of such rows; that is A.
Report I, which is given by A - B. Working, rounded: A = -0.011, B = -0.015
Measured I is 0.004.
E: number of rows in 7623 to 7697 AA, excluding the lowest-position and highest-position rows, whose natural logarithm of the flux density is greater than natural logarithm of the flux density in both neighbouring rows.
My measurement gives 2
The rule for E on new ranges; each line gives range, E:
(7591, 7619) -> 1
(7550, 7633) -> 2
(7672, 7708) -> 1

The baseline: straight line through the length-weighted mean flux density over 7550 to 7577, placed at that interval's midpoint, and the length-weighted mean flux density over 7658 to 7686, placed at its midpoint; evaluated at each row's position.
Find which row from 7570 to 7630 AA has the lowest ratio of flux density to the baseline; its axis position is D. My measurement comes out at 7589.59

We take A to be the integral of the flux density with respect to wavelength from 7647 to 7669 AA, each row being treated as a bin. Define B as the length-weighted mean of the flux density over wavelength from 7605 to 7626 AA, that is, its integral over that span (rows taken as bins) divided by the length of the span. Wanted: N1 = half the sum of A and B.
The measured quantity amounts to 99.0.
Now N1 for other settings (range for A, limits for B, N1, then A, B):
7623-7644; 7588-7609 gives 98.5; 188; 8.97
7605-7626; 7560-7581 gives 98.0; 187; 8.97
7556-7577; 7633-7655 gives 98.8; 189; 8.96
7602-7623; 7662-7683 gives 98.2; 188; 8.66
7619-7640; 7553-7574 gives 98.0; 187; 8.99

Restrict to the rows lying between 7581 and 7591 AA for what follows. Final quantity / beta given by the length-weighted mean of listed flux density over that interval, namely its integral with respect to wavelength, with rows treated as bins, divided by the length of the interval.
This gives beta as 8.86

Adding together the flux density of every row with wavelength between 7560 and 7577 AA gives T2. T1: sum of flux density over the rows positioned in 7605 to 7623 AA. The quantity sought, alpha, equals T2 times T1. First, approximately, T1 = 44.6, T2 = 44.9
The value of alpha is 2002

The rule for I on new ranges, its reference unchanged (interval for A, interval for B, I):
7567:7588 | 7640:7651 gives 0.029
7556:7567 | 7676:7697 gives 0.017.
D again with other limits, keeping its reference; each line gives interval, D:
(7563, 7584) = 7582.60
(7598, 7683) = 7663.34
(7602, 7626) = 7621.11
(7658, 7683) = 7663.34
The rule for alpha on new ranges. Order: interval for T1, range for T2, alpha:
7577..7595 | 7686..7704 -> 1919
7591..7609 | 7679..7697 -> 1967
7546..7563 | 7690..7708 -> 1943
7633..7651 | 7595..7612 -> 2028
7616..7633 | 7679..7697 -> 1938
